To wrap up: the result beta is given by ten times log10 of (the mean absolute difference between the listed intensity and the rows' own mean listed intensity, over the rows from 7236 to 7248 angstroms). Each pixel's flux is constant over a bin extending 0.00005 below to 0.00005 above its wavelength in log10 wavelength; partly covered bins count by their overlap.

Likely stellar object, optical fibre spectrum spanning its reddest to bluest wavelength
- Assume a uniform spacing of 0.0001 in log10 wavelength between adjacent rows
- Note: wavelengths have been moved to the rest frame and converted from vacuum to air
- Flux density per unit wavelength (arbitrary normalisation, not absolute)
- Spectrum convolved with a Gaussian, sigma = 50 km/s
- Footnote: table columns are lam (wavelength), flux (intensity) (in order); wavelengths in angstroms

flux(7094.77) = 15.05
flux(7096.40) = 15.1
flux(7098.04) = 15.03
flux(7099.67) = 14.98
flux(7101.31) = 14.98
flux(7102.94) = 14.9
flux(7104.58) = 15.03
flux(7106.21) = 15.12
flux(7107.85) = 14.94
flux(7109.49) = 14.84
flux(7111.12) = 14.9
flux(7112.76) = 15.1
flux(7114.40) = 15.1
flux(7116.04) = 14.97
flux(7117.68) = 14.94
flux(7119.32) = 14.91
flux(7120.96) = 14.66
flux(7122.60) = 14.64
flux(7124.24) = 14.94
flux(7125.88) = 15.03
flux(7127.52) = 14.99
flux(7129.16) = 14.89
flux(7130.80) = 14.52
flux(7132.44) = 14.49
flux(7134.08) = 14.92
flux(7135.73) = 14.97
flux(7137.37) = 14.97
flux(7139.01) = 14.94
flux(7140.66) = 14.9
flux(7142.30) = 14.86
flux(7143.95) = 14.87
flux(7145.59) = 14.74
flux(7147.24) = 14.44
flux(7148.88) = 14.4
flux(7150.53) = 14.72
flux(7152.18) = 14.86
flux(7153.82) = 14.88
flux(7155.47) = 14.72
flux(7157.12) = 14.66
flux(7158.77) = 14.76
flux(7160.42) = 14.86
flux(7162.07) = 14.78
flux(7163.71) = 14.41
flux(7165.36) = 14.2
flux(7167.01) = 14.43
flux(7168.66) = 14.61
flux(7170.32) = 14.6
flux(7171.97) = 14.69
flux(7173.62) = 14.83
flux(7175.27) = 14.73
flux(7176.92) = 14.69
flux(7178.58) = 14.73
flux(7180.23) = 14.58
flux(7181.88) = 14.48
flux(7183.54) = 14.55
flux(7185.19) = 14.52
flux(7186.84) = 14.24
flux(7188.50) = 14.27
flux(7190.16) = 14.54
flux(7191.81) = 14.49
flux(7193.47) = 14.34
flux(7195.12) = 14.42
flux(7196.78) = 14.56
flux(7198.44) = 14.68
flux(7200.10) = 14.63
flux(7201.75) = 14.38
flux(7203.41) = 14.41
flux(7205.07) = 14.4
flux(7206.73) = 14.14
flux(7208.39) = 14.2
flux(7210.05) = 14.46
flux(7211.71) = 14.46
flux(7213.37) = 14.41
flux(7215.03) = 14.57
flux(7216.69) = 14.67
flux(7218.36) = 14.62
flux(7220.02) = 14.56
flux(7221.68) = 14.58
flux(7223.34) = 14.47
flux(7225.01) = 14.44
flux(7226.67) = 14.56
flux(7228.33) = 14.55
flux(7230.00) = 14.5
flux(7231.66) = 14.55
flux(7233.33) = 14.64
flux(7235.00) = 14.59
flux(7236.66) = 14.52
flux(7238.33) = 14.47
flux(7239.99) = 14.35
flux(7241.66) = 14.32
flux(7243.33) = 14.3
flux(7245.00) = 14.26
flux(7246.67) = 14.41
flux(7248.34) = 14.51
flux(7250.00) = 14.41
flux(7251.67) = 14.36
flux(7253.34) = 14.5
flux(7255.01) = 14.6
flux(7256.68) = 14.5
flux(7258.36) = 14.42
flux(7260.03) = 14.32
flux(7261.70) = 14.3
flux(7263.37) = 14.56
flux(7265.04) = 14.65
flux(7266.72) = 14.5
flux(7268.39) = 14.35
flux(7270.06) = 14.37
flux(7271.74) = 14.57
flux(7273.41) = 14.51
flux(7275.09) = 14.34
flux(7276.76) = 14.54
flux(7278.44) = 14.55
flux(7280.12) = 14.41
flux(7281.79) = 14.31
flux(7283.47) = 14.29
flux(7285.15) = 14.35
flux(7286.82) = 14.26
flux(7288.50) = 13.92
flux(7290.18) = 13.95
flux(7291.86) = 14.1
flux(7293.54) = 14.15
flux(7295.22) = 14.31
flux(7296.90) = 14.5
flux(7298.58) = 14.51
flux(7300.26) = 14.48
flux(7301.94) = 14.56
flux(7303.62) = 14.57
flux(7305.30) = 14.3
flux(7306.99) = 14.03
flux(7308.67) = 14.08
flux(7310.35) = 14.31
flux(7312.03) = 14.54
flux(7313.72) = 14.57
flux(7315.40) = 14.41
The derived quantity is -11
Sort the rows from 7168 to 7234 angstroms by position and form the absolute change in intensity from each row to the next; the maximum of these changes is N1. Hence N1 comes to 0.28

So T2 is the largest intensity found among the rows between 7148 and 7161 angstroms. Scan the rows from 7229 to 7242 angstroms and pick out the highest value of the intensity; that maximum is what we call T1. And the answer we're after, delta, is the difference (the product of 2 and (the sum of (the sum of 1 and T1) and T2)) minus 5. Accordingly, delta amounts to 56.04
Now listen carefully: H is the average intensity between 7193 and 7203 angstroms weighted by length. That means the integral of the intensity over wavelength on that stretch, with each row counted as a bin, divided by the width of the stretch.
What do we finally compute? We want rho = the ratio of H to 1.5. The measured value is 9.7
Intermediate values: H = 14.5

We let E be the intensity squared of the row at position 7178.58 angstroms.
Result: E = 217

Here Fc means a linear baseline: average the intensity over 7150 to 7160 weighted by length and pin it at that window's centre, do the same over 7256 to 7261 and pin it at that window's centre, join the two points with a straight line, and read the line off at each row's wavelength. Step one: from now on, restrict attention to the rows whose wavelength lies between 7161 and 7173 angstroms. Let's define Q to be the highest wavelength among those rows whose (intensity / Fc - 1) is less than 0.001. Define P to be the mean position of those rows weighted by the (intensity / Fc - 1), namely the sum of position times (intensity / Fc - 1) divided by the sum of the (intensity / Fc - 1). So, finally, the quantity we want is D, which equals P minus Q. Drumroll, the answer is -5.8 angstroms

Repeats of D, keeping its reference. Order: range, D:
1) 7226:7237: 2.6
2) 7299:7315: -1.8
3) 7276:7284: -5.5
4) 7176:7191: -3.9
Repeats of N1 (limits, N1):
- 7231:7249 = 0.15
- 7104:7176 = 0.43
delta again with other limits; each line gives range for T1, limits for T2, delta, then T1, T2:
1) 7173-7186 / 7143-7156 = 56.42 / 14.83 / 14.88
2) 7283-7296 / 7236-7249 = 54.74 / 14.35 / 14.52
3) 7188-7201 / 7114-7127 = 56.56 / 14.68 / 15.1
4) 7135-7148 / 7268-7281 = 56.08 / 14.97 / 14.57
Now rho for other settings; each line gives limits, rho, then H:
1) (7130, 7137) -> 9.8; 14.7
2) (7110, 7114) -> 10.0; 15.0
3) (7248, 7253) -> 9.6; 14.5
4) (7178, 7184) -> 9.7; 14.6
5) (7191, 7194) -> 9.6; 14.4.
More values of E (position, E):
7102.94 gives 222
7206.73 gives 200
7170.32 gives 213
